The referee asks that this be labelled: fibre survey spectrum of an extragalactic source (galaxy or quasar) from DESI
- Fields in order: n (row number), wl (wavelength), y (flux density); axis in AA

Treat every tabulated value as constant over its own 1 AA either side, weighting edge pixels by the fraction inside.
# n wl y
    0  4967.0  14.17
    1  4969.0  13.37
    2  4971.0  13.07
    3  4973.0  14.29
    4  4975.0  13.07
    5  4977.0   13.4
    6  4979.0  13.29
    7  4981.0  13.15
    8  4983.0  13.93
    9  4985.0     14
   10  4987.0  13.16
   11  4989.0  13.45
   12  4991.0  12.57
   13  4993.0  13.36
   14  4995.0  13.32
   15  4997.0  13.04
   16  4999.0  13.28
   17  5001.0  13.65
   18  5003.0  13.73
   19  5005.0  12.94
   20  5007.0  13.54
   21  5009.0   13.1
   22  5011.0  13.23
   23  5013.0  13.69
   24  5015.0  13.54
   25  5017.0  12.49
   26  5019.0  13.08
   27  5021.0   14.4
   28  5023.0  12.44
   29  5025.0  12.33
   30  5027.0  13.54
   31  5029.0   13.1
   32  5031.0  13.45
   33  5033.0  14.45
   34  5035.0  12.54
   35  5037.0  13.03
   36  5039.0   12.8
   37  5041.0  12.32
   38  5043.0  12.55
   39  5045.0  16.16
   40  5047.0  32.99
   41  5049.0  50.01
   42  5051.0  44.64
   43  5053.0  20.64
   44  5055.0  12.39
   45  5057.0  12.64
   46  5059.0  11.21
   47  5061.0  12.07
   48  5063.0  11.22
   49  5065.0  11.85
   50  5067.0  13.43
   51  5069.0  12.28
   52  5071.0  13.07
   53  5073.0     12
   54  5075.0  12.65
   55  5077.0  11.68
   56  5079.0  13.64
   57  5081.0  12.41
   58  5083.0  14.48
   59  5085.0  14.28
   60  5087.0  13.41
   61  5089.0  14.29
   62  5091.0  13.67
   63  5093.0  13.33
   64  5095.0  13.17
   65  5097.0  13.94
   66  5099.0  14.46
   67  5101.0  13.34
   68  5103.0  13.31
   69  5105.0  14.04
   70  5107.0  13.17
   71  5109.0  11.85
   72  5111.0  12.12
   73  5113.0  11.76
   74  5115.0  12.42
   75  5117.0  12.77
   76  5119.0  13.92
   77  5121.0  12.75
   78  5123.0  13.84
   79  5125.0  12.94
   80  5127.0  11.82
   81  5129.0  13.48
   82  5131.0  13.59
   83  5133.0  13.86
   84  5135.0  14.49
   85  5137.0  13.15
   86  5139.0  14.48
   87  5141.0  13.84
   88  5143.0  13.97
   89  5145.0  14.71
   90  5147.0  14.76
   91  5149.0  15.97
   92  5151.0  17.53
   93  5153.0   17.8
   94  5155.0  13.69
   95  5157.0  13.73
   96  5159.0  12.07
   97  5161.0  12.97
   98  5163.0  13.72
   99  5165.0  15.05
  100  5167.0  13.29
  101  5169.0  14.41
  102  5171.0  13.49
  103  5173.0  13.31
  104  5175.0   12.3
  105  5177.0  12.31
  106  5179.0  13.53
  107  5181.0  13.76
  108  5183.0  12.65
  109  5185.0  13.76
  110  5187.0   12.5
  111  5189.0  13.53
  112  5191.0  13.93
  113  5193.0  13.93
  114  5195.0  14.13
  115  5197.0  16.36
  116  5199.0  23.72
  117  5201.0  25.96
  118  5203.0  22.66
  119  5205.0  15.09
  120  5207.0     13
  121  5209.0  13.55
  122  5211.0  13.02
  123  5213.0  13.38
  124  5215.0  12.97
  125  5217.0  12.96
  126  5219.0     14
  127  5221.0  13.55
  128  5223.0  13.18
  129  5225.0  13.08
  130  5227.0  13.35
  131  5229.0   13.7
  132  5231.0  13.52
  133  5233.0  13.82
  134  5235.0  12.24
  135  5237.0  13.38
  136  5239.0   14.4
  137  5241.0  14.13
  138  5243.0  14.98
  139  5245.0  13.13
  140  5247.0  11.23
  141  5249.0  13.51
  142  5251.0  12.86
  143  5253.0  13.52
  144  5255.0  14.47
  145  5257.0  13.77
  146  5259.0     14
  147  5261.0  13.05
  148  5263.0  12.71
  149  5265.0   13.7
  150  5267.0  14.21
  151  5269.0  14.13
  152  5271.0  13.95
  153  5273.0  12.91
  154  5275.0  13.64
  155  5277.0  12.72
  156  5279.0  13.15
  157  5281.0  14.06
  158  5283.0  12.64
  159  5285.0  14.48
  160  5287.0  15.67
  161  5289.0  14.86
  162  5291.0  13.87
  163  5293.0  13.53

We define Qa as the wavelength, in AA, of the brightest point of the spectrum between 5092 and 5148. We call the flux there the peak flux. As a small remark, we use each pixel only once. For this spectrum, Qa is 5147.0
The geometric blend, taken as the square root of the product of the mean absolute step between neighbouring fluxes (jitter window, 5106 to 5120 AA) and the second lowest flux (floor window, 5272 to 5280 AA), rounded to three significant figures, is 2.97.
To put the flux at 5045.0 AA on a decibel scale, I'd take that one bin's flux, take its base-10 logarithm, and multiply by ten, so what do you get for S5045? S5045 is 12.1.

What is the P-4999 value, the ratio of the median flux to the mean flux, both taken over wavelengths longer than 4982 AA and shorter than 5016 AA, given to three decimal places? 0.998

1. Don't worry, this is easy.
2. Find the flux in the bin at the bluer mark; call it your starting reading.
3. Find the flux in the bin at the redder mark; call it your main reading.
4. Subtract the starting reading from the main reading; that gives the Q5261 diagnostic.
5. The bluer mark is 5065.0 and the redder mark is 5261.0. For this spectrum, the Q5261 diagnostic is 1.20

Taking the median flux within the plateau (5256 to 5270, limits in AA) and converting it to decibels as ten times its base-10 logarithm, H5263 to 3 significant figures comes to 11.4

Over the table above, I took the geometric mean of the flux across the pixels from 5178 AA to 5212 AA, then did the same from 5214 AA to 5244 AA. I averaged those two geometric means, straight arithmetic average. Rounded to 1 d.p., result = 14.4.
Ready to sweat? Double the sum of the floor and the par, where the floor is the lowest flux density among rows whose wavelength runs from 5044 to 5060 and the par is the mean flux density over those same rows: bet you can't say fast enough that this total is 72.6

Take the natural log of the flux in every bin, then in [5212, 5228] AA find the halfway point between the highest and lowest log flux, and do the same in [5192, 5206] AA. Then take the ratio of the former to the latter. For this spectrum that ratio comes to 0.88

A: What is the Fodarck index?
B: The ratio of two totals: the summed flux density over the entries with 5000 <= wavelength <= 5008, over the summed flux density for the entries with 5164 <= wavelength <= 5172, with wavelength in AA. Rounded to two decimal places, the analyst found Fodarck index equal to 0.96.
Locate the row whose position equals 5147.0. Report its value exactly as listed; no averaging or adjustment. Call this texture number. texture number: 14.76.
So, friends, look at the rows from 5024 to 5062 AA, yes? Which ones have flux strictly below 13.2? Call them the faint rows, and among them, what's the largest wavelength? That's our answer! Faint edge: 5061.0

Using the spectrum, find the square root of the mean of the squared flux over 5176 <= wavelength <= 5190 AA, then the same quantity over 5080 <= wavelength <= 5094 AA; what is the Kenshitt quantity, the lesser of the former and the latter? 13.2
